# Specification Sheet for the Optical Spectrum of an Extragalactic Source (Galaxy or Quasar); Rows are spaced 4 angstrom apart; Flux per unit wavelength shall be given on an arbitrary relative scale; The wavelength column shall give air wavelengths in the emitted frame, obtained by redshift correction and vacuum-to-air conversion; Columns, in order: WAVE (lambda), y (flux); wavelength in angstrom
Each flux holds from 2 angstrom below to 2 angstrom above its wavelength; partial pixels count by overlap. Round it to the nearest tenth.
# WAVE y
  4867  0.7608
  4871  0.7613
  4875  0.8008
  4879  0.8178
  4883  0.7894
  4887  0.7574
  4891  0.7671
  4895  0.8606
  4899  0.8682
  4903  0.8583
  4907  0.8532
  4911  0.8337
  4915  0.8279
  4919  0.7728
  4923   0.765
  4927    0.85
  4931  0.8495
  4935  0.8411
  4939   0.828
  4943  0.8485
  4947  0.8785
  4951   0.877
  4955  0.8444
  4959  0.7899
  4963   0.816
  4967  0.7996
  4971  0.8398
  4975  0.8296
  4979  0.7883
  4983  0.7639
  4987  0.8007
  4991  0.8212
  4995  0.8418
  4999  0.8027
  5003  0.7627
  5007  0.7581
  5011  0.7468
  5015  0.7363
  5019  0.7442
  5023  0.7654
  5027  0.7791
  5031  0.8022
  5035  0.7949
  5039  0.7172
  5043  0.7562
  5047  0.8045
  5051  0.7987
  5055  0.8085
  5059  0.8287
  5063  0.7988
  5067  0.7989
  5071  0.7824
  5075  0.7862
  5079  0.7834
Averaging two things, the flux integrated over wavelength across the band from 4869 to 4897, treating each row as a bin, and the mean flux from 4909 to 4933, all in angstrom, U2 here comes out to 11.5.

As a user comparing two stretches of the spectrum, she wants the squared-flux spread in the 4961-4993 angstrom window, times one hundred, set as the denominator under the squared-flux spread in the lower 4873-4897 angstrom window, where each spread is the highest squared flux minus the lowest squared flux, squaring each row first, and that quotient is 0.014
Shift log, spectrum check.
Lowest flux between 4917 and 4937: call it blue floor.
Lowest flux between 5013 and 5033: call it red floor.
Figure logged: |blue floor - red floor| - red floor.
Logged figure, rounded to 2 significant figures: -0.71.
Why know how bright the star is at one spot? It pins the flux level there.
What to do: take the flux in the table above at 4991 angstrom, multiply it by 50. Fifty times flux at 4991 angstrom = 41.1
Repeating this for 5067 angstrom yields 39.9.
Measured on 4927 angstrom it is 42.5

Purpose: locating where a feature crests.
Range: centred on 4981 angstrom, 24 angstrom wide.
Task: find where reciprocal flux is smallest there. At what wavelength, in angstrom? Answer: 4971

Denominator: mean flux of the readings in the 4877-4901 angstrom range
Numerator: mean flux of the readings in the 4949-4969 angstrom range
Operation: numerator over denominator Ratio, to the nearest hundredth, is 1.02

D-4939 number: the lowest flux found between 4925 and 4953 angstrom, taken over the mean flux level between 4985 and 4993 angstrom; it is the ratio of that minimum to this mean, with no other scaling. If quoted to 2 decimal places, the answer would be 1.02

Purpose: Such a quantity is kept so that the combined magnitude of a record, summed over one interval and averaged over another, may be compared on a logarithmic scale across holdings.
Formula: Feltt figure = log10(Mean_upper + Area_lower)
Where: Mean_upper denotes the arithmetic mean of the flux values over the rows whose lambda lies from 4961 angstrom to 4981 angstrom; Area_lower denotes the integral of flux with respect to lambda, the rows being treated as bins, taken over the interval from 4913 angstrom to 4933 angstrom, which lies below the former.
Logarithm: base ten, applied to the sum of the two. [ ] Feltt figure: 1.23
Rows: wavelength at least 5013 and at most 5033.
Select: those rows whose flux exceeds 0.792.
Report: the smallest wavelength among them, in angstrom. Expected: 5031 angstrom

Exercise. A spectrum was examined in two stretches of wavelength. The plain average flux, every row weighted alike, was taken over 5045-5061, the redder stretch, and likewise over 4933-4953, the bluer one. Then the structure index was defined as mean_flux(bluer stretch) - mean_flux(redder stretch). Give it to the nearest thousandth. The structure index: 0.045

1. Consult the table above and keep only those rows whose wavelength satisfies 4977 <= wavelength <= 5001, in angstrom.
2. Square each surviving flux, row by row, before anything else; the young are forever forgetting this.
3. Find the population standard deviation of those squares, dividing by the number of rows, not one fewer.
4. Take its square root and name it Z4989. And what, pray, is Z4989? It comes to 0.20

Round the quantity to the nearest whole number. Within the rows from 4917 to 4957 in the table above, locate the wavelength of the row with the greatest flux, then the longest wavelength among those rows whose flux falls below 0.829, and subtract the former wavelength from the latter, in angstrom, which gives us -8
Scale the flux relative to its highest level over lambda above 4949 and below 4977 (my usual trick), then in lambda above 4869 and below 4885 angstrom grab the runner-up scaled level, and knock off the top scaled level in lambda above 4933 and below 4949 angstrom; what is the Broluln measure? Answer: -0.089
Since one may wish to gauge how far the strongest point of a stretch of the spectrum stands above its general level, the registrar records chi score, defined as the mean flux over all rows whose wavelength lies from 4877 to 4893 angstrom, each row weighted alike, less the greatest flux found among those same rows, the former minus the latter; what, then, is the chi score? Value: -0.035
